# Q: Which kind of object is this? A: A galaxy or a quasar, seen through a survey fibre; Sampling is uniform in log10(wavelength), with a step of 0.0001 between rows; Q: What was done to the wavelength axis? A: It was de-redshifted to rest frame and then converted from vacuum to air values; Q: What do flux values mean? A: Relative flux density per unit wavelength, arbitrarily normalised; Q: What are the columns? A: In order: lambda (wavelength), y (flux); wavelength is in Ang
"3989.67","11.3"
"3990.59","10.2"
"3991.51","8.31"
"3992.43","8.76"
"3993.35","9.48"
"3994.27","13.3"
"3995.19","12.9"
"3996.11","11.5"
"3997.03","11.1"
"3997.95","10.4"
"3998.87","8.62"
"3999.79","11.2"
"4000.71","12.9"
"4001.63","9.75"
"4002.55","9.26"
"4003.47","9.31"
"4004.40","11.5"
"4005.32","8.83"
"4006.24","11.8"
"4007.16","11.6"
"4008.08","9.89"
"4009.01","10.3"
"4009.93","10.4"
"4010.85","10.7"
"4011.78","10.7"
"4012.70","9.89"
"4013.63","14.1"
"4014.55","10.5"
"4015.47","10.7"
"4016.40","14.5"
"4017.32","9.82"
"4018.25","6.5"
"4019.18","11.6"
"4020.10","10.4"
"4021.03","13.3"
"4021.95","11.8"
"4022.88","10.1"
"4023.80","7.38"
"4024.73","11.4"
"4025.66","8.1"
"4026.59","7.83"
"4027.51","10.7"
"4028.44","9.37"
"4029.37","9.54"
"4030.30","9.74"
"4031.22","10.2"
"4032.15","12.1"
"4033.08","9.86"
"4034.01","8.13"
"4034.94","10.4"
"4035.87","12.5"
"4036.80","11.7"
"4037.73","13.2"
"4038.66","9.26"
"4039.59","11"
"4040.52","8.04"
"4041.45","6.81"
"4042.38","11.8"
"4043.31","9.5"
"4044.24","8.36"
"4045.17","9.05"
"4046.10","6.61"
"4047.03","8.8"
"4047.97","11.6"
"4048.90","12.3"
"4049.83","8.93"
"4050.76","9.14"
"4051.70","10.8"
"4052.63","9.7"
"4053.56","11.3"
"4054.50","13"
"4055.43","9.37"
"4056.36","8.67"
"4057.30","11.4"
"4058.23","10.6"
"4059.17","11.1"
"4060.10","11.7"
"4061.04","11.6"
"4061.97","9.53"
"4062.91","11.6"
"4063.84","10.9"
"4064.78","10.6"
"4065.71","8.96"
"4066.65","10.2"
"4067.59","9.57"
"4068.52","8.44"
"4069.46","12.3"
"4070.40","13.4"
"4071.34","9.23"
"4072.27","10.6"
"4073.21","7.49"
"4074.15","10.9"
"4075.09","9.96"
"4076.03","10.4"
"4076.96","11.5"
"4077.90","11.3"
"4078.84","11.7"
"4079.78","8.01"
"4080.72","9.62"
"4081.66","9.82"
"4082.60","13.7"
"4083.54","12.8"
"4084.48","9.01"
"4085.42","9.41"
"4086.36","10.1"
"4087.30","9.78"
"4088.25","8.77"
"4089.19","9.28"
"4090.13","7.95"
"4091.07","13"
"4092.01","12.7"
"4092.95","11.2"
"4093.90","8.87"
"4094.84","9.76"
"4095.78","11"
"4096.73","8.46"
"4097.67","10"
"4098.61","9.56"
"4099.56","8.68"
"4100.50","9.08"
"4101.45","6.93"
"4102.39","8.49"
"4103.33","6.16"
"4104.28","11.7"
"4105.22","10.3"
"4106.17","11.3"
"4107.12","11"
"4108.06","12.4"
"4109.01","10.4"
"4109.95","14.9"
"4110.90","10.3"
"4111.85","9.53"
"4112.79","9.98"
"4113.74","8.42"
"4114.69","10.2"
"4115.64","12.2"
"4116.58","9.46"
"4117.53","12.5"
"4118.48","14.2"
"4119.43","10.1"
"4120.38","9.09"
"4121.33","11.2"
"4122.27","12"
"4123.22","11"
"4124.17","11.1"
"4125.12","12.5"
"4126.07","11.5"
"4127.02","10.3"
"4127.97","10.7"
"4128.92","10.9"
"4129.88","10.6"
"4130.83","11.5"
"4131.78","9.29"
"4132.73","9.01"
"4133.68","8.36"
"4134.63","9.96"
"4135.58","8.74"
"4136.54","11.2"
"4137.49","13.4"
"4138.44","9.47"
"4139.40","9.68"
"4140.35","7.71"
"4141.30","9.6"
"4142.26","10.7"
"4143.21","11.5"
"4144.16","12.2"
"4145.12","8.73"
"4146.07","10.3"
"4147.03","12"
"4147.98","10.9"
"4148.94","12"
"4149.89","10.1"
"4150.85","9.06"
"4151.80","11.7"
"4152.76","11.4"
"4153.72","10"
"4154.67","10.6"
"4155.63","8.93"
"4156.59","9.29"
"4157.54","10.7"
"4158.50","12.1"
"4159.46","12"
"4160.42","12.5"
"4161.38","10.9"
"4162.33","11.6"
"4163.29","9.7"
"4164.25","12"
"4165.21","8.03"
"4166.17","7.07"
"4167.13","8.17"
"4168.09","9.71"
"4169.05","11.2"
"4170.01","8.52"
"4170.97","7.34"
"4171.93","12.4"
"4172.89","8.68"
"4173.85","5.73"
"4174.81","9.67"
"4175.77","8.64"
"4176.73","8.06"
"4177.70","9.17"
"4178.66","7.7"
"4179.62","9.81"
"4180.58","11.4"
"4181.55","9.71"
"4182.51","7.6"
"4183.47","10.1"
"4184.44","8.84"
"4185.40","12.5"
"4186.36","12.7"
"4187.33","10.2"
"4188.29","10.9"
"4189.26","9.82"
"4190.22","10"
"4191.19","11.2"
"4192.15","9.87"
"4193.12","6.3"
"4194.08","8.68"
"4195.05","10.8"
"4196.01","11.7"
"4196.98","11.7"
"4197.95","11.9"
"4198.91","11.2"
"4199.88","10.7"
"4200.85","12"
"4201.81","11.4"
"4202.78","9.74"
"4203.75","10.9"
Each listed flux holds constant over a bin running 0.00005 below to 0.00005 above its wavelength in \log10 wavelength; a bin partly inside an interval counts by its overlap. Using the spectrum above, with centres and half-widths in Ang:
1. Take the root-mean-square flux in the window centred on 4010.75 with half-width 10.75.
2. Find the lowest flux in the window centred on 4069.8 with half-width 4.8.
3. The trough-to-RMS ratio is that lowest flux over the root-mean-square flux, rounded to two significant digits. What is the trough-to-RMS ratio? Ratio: 0.69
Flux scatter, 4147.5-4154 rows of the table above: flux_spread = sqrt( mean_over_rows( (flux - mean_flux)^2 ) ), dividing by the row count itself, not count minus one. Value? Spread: 1.0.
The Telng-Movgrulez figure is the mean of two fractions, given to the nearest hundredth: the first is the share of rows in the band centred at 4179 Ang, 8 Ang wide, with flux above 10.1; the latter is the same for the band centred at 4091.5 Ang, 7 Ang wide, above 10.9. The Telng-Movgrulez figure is 0.25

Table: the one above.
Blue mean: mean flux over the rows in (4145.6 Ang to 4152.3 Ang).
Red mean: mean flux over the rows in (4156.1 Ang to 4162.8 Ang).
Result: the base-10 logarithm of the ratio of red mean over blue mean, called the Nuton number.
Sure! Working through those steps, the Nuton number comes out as 0.02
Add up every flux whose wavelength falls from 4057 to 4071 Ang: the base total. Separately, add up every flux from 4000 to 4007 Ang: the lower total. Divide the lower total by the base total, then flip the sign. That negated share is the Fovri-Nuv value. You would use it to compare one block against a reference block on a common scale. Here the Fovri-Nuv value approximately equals -0.5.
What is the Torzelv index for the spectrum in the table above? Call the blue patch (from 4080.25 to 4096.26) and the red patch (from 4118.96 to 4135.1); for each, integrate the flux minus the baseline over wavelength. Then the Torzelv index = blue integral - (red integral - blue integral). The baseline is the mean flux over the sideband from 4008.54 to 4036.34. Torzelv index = -2.5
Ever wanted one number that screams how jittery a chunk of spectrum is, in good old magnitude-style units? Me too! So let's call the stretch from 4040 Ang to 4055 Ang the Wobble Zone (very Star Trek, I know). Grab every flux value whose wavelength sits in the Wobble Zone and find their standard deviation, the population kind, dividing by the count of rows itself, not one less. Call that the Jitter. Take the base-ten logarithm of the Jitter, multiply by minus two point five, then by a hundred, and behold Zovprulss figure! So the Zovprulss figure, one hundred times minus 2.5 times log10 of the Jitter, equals -66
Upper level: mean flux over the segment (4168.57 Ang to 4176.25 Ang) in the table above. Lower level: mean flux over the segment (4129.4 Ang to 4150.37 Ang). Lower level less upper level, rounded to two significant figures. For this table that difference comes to 1.3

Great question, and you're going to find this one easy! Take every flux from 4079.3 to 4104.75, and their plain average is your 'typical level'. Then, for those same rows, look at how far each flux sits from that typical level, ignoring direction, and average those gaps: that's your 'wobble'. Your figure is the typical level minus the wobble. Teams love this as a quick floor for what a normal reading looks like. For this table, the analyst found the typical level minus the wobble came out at 8.4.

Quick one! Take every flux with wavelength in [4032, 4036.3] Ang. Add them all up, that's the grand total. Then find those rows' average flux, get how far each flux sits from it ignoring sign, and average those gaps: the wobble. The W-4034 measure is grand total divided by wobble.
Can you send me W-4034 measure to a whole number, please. 39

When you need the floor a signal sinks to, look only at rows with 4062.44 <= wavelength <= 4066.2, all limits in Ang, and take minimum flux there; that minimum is 8.96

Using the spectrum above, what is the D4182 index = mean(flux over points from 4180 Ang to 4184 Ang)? 9.7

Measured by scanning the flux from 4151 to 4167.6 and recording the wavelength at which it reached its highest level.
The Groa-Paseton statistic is 4160.42 Ang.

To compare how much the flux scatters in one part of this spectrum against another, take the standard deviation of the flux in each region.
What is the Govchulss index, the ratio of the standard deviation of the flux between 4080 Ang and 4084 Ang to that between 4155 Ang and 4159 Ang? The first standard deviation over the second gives 1.4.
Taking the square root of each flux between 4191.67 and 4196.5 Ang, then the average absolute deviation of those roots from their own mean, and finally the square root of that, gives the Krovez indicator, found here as 0.52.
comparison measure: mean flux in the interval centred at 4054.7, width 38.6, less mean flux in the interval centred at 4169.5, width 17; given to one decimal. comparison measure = 1.0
